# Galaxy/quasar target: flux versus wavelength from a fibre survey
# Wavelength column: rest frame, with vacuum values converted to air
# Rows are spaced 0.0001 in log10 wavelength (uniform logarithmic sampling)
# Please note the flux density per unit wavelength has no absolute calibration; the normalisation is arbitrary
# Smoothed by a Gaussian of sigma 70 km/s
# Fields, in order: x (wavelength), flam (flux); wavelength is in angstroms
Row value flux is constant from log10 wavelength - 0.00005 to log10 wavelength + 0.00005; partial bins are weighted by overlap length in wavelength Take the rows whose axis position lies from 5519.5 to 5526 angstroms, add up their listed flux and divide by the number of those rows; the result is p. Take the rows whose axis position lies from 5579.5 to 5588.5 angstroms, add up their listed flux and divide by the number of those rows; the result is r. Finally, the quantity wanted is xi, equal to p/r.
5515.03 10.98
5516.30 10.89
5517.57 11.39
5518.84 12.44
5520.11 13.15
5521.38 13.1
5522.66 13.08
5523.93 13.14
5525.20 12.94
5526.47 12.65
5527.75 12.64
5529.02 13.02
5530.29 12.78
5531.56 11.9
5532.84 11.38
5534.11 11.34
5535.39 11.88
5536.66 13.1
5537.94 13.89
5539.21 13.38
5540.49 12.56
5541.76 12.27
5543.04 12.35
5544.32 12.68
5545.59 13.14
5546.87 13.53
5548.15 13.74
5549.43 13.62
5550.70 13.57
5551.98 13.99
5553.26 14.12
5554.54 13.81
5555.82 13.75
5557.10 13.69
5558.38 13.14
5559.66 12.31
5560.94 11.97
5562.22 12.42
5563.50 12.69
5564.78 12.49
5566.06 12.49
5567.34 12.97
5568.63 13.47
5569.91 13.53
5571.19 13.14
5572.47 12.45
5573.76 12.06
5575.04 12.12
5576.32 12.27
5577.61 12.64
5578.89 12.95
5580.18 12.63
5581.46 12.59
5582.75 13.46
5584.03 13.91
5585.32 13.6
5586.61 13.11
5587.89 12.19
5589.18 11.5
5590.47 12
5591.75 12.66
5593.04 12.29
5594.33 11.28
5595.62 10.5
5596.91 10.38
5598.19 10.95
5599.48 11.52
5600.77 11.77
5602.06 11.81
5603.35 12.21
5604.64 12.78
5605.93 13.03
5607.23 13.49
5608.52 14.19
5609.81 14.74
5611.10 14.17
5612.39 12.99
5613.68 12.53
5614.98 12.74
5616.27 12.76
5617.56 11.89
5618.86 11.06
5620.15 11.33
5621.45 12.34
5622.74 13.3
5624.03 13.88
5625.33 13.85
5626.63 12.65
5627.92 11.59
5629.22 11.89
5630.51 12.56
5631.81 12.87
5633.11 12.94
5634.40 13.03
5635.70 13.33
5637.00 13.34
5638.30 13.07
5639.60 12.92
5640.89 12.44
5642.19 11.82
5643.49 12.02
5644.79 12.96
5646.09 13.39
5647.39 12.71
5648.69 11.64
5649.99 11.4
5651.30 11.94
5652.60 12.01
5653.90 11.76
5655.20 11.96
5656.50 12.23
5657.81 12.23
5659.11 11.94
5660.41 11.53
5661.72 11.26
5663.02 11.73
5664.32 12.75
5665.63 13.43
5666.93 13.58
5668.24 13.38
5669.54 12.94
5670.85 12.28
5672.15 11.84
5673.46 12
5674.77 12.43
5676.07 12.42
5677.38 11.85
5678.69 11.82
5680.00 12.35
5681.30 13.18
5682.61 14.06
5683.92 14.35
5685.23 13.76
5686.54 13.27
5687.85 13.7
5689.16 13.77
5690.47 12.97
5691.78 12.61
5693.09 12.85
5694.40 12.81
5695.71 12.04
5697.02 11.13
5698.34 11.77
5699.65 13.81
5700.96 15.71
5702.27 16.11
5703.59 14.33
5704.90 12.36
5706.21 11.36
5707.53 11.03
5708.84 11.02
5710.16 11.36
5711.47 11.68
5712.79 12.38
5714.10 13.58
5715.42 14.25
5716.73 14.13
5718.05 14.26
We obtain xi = 1.00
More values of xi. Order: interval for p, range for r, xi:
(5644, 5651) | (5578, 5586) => 0.94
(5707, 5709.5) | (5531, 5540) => 0.89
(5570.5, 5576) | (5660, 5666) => 1.02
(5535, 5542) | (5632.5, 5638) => 0.98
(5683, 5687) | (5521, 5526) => 1.06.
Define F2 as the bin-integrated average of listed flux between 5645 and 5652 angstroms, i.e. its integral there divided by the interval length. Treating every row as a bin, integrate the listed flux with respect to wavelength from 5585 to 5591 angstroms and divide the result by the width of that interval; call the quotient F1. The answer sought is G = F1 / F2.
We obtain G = 1.01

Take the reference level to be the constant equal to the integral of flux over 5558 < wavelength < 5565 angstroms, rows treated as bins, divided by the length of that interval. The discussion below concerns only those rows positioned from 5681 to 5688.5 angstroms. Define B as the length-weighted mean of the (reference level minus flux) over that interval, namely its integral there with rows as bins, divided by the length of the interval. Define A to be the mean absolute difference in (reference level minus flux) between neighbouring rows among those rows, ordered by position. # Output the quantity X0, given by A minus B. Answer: 1.79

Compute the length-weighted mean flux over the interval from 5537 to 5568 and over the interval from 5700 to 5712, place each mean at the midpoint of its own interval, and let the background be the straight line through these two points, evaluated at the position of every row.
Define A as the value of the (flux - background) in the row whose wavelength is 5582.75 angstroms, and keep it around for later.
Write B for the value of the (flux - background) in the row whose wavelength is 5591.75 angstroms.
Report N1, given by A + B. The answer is 0.0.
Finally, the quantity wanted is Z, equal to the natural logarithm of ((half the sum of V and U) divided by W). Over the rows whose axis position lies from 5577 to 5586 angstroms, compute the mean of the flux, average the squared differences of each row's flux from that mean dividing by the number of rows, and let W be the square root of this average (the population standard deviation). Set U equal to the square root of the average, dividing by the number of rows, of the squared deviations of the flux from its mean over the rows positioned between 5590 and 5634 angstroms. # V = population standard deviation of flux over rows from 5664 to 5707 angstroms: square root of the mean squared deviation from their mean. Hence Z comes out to 0.8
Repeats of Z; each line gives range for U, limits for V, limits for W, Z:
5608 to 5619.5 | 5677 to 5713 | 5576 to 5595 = 0.5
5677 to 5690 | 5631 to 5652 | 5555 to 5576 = 0.3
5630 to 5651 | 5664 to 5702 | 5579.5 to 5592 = 0.1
